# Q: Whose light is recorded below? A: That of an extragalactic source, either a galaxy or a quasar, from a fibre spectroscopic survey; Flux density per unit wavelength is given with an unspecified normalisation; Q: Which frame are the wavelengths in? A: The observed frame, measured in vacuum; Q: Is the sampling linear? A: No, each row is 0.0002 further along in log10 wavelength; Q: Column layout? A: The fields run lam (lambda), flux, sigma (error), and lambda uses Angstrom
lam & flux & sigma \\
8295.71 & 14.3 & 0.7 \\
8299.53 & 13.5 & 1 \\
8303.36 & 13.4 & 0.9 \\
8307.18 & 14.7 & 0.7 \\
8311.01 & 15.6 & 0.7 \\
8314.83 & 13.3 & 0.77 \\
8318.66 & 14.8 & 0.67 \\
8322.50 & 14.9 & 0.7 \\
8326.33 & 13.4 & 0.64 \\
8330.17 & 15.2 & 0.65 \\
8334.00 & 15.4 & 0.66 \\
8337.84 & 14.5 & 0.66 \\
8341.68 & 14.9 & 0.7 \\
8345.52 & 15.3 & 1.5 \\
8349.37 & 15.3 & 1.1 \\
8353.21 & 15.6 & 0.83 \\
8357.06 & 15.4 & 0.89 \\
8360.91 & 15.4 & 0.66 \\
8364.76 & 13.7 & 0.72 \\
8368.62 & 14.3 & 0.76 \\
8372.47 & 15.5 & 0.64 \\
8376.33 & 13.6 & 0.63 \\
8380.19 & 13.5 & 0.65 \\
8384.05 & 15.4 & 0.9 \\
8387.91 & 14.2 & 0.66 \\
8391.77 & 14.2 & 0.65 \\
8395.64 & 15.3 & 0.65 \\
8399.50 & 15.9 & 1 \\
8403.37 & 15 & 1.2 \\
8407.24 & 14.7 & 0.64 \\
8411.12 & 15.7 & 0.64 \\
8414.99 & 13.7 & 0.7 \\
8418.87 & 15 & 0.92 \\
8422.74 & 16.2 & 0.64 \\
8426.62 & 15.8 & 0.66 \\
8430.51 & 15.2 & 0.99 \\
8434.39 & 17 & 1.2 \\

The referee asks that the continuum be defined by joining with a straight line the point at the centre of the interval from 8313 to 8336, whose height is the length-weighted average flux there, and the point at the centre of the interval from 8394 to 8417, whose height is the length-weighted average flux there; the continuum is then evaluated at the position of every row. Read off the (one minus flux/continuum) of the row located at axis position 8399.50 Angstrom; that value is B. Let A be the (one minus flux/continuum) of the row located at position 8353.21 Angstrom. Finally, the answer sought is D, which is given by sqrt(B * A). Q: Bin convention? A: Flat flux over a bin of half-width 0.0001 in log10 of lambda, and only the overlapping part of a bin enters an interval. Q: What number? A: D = 0.06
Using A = -0.06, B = -0.06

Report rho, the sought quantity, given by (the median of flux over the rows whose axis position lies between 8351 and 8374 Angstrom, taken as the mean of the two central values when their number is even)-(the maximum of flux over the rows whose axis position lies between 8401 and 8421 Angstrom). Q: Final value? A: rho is -0.3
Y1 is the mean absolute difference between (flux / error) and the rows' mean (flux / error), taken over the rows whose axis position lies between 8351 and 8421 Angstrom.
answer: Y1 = 2.72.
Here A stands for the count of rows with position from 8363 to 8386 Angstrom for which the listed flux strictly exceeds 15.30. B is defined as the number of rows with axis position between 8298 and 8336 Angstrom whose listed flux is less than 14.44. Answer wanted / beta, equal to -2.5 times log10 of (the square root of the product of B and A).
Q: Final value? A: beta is -1.13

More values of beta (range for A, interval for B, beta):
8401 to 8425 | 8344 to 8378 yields -0.97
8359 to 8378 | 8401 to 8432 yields -0.38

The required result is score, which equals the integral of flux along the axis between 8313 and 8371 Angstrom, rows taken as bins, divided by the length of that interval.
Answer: 14.8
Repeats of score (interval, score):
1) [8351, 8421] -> 14.8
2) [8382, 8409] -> 15.0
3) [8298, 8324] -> 14.3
